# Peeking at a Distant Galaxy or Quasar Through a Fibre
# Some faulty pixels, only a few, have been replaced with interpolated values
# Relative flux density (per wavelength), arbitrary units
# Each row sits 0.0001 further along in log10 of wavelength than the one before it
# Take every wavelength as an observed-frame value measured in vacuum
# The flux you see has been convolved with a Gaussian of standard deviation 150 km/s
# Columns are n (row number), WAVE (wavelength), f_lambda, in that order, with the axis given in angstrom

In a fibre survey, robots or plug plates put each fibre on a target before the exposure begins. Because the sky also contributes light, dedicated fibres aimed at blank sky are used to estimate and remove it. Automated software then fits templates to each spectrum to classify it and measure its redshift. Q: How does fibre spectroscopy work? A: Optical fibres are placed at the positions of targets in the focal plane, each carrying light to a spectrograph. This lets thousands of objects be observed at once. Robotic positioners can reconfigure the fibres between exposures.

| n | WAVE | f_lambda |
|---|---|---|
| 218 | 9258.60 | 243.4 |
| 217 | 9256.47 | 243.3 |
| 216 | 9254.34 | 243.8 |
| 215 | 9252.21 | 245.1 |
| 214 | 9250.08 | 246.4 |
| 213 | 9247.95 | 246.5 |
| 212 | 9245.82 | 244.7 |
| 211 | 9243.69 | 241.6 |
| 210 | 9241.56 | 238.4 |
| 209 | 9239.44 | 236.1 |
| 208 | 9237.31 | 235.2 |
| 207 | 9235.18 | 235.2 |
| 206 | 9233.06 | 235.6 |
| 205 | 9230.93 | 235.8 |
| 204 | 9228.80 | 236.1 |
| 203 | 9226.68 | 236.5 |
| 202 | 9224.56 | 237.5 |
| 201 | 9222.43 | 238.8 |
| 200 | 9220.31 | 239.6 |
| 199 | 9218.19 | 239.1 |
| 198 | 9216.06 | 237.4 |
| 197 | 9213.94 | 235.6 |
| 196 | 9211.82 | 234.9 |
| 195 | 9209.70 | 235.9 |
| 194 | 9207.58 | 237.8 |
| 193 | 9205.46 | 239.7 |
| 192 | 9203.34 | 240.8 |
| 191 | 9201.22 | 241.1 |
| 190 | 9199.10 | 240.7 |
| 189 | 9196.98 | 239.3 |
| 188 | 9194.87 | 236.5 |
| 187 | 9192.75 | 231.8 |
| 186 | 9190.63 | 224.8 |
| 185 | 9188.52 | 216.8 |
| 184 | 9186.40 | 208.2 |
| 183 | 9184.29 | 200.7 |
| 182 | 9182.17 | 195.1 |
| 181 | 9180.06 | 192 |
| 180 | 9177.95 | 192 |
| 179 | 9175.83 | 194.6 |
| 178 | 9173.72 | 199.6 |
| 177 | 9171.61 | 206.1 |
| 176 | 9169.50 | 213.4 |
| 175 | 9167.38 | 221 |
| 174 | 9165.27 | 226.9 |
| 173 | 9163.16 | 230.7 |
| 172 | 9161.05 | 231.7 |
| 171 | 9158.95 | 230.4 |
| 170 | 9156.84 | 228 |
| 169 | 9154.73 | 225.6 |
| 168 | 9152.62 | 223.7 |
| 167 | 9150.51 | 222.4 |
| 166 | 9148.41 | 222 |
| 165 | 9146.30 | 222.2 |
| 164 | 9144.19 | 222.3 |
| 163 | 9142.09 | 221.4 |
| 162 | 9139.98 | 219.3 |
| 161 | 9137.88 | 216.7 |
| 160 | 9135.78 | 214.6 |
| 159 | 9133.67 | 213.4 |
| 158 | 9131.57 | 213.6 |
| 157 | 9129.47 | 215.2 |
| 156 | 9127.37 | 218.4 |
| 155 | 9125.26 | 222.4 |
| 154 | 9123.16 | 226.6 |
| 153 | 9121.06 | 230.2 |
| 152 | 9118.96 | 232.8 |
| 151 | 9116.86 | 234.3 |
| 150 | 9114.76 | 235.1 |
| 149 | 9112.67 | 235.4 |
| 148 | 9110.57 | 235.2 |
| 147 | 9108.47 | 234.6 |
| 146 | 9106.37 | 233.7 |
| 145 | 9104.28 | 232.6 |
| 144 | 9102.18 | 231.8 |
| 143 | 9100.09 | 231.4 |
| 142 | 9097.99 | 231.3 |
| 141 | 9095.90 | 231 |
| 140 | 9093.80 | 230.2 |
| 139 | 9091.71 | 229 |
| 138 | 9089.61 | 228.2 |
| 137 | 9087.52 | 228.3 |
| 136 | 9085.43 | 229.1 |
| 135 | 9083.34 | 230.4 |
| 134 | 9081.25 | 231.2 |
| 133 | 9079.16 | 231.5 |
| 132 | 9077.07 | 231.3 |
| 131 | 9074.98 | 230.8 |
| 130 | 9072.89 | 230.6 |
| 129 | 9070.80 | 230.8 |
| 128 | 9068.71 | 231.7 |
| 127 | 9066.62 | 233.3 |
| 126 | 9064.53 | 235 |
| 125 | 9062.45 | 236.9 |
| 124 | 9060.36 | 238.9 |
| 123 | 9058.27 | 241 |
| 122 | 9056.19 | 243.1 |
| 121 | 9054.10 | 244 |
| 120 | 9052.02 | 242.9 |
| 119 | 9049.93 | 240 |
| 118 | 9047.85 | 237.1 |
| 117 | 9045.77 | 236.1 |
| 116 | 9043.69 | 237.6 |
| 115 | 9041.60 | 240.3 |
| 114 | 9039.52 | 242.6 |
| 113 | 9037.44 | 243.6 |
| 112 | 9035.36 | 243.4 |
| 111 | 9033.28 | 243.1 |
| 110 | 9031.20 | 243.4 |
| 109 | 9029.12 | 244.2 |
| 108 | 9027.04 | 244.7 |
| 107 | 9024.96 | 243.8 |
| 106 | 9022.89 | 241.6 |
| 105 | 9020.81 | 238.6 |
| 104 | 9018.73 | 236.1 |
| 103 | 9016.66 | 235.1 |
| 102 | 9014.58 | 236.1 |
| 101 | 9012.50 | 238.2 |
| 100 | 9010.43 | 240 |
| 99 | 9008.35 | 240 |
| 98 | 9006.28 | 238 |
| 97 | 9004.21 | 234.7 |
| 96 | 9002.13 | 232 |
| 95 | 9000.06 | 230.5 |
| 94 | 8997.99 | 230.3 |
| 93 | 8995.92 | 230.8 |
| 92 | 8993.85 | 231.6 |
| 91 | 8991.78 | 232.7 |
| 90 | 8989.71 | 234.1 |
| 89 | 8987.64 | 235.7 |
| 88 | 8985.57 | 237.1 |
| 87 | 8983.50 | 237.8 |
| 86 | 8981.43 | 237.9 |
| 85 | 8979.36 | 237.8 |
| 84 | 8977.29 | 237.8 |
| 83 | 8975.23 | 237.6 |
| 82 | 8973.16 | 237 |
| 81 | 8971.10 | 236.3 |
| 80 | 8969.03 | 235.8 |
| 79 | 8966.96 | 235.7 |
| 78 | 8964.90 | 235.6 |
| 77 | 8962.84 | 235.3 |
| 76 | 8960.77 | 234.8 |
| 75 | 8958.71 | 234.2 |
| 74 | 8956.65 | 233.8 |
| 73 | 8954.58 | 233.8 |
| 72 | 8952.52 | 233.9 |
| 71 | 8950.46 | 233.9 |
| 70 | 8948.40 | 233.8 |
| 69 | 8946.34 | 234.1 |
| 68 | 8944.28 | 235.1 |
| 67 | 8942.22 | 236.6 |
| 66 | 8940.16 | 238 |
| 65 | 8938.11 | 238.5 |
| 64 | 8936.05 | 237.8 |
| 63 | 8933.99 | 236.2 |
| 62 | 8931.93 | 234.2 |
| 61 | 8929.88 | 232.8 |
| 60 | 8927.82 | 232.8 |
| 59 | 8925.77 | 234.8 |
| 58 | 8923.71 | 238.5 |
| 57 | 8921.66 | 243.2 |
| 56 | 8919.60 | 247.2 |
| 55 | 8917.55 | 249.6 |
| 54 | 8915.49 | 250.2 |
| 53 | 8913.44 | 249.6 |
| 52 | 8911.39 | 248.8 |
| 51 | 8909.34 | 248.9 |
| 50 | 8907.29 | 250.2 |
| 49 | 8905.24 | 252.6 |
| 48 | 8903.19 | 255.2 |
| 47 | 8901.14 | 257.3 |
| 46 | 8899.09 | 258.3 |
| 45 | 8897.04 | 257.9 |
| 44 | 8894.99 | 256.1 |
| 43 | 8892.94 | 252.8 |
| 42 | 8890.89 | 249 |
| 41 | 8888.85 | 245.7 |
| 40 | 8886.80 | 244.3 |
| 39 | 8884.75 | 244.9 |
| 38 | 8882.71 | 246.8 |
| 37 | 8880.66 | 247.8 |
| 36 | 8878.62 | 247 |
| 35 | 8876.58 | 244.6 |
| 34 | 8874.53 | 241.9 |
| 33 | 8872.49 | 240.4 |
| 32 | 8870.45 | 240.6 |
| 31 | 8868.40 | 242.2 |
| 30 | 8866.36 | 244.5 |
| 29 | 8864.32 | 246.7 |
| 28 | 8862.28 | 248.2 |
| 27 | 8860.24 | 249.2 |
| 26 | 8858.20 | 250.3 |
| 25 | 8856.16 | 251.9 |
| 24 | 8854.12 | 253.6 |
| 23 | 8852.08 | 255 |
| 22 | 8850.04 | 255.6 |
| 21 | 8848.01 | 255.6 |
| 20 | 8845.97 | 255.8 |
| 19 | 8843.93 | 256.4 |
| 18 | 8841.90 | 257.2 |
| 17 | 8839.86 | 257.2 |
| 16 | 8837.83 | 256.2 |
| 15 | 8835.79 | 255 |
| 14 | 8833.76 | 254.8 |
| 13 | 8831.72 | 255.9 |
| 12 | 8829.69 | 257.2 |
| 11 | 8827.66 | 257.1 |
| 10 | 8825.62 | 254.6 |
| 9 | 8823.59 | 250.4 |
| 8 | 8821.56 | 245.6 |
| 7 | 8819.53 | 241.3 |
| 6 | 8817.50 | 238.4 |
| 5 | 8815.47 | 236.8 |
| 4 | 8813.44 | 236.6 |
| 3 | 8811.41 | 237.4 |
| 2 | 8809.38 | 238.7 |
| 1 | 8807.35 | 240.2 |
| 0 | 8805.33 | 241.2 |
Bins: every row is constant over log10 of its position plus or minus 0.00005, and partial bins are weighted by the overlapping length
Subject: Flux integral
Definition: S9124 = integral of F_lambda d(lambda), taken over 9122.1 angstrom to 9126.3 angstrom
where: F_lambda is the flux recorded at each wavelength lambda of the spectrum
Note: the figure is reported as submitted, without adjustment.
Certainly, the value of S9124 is 943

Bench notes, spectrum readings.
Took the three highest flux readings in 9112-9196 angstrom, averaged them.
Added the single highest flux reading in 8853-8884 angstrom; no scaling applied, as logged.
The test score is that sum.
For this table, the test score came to 489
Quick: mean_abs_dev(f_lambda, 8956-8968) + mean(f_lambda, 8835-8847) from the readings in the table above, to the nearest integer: 257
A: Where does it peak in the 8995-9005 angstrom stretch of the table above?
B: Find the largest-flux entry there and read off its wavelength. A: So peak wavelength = 9004.21 angstrom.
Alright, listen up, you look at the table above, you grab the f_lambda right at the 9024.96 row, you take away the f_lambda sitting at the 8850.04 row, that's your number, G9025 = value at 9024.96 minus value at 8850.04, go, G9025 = -12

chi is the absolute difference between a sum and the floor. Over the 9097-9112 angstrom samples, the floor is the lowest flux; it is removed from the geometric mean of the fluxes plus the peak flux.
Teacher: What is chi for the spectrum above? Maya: 237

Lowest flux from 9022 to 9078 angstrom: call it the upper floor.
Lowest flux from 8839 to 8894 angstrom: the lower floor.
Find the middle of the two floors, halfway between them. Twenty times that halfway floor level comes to 4710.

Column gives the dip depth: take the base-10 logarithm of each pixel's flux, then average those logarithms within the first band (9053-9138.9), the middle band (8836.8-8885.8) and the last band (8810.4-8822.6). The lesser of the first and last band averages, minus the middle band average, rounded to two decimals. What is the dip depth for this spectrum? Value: -0.04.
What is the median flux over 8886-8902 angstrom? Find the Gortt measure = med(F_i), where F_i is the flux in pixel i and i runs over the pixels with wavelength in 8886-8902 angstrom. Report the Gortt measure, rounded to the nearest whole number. 254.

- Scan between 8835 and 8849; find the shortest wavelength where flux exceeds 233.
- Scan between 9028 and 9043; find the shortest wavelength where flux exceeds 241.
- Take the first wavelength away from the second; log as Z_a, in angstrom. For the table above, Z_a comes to 193.3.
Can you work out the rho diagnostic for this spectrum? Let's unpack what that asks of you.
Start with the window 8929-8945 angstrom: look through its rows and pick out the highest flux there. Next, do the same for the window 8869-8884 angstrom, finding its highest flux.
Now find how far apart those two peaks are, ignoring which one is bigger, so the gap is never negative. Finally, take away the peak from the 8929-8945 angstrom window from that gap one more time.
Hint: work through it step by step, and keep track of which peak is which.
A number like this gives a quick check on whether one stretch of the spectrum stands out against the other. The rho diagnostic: -229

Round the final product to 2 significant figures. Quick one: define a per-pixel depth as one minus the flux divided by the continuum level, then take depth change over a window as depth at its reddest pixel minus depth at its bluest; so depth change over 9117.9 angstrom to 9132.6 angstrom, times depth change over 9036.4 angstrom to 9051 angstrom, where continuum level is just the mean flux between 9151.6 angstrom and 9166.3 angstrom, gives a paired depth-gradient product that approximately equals 0.0013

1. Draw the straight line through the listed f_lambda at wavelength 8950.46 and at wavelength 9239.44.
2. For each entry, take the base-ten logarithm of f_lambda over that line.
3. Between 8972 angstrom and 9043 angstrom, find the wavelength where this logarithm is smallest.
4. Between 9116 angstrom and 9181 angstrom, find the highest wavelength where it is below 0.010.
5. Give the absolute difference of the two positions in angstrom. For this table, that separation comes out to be 182.1 angstrom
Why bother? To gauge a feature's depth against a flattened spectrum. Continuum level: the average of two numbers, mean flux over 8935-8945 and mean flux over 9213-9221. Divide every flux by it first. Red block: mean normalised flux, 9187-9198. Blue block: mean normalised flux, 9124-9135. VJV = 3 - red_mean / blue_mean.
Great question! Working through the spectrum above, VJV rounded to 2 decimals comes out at 1.94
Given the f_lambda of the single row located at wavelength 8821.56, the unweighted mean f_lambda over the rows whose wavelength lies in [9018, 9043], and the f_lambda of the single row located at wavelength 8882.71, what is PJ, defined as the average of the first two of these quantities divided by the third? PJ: 0.99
